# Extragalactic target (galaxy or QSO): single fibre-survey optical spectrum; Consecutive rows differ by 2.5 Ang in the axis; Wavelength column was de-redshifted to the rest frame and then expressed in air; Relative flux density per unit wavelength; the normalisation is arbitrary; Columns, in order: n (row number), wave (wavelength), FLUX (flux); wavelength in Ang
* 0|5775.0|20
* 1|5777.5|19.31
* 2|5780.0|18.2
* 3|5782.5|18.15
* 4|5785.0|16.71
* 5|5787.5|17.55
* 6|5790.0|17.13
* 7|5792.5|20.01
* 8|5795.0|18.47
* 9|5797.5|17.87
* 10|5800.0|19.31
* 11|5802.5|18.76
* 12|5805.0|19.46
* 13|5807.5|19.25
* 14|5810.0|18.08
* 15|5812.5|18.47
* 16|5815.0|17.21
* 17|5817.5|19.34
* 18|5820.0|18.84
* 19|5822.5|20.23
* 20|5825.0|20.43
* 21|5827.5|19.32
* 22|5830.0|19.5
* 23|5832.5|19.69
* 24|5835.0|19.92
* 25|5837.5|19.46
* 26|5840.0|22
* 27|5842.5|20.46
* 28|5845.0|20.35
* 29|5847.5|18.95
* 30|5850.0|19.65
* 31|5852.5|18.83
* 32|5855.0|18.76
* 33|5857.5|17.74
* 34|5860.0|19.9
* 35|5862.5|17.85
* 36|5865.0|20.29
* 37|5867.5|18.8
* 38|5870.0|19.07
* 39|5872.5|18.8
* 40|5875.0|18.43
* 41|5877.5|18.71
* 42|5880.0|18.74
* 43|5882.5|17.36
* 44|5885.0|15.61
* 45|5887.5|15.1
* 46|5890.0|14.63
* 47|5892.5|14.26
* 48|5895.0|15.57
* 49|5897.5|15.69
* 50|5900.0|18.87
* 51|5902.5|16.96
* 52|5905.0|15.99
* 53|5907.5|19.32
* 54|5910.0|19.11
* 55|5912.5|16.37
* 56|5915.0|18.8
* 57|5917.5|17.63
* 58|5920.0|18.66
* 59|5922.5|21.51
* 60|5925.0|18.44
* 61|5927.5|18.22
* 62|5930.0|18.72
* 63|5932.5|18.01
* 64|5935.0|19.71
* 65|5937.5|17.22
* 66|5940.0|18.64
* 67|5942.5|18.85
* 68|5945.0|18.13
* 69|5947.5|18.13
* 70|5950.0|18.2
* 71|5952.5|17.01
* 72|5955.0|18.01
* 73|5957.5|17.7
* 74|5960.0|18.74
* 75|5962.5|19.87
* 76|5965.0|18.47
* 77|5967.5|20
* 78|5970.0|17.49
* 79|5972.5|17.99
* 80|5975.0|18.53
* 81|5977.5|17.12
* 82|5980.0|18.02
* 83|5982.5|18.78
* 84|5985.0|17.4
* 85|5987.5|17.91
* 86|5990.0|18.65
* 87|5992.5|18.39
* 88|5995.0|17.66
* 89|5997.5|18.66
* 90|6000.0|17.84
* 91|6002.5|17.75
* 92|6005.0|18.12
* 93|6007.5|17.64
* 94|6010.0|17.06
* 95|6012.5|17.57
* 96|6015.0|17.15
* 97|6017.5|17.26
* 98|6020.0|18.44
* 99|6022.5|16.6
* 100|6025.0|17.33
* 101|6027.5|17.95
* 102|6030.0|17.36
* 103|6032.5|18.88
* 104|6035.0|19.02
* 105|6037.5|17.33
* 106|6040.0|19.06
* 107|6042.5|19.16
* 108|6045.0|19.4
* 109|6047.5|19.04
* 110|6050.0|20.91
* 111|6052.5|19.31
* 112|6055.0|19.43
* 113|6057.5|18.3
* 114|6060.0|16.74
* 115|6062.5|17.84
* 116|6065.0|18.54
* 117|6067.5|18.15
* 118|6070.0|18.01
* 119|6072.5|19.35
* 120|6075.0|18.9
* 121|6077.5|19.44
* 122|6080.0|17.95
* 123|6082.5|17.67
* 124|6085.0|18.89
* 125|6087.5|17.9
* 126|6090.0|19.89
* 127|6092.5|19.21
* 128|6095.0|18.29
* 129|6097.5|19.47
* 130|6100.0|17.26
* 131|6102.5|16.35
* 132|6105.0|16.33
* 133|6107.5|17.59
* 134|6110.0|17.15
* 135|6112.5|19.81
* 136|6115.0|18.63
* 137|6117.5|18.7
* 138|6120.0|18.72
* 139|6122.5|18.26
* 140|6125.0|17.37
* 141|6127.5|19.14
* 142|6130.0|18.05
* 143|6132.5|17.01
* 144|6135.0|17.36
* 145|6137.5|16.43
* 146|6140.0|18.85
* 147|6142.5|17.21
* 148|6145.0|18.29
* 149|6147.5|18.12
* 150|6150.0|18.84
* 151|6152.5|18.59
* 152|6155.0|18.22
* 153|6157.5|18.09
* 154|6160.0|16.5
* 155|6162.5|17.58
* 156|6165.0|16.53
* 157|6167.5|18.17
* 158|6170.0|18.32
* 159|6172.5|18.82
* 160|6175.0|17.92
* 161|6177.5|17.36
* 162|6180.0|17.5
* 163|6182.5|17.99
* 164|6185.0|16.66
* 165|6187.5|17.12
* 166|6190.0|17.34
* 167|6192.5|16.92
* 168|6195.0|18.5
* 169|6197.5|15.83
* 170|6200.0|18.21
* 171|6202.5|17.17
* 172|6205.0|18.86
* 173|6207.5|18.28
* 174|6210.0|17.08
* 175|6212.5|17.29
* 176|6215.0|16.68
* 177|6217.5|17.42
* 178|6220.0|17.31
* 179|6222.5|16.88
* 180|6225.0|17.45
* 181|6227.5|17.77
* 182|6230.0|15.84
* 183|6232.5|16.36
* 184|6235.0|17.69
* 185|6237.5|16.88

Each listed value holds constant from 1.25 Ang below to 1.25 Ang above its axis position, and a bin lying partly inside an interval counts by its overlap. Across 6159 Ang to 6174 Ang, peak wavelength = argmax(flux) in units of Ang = 6172.5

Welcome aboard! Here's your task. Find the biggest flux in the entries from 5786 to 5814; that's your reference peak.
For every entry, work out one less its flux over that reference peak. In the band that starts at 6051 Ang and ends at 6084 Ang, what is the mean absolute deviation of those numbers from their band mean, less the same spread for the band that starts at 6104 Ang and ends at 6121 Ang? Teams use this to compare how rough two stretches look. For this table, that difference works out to -0.014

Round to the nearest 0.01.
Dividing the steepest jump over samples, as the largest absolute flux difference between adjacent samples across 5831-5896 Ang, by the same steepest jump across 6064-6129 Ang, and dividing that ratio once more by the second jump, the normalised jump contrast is 0.36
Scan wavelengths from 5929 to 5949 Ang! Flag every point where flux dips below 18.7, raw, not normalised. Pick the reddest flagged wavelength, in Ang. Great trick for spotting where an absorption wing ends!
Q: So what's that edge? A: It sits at 5947.5 Ang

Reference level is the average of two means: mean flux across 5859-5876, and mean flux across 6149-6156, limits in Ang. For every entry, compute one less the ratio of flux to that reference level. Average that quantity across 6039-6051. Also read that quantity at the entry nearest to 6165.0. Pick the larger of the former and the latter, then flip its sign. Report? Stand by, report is -0.120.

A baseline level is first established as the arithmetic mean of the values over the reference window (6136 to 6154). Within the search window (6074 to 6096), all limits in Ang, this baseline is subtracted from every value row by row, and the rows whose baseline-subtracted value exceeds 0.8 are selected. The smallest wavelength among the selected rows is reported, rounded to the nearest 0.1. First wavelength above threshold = 6075.0 Ang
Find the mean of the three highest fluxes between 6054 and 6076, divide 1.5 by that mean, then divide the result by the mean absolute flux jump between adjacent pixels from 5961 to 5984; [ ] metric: 0.065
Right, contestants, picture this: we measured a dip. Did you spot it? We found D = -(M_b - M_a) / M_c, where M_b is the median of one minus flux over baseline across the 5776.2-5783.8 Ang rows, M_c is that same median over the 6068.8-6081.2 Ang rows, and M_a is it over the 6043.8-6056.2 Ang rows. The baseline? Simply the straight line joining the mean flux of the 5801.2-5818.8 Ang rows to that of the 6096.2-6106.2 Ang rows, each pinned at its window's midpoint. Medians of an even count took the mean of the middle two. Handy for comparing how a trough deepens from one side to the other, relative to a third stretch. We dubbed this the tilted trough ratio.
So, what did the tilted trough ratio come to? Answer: 1.6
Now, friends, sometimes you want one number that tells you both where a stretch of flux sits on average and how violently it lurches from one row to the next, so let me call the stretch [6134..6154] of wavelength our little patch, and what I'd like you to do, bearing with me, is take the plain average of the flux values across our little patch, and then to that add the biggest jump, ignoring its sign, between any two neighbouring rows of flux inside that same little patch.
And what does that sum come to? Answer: 20.4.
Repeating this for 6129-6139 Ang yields 18.3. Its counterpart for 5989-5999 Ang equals 19.3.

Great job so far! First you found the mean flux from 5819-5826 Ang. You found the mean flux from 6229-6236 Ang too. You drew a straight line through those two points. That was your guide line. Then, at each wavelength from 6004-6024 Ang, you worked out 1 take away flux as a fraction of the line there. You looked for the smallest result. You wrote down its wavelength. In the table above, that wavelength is 6020.0 Ang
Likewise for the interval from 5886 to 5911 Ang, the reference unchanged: 5907.5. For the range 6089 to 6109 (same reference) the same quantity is 6090.0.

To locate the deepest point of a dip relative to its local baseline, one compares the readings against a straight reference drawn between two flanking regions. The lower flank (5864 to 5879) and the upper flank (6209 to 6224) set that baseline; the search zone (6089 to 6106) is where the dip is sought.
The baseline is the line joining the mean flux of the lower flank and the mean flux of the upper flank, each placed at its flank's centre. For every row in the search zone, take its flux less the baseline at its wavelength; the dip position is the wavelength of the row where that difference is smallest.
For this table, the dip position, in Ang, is 6105.0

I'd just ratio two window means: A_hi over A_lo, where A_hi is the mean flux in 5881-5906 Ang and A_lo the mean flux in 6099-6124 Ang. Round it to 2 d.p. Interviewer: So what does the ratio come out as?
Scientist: 0.90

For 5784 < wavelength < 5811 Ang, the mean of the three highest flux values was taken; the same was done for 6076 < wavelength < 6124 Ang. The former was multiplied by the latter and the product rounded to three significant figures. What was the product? 386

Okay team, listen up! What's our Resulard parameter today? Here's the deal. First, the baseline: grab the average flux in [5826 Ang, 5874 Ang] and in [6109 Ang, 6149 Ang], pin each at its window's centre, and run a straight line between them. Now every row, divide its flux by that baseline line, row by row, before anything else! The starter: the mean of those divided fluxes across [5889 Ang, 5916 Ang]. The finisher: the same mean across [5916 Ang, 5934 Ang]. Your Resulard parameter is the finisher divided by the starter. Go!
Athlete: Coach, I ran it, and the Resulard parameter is 1.12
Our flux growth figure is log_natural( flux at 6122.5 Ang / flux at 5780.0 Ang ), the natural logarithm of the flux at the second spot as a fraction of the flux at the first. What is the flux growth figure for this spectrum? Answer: 0.00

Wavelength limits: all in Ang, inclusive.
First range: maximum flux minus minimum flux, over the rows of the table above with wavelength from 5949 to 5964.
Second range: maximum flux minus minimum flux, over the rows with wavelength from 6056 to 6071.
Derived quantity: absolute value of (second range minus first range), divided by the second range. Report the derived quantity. 0.59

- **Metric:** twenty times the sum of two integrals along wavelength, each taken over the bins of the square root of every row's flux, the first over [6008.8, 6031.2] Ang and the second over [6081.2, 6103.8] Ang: 3803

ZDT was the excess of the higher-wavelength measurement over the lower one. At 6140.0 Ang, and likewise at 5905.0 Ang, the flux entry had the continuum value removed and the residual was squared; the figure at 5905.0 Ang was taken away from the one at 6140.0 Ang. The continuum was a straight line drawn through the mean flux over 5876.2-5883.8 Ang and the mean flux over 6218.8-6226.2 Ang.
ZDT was -2.9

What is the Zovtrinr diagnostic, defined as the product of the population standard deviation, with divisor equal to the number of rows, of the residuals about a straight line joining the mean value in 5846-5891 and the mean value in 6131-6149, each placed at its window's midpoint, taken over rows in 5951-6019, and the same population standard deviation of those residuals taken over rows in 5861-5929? 1.30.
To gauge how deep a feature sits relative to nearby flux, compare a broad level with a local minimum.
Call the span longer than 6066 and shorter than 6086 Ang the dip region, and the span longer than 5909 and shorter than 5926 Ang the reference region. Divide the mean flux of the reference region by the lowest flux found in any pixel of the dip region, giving 1.06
